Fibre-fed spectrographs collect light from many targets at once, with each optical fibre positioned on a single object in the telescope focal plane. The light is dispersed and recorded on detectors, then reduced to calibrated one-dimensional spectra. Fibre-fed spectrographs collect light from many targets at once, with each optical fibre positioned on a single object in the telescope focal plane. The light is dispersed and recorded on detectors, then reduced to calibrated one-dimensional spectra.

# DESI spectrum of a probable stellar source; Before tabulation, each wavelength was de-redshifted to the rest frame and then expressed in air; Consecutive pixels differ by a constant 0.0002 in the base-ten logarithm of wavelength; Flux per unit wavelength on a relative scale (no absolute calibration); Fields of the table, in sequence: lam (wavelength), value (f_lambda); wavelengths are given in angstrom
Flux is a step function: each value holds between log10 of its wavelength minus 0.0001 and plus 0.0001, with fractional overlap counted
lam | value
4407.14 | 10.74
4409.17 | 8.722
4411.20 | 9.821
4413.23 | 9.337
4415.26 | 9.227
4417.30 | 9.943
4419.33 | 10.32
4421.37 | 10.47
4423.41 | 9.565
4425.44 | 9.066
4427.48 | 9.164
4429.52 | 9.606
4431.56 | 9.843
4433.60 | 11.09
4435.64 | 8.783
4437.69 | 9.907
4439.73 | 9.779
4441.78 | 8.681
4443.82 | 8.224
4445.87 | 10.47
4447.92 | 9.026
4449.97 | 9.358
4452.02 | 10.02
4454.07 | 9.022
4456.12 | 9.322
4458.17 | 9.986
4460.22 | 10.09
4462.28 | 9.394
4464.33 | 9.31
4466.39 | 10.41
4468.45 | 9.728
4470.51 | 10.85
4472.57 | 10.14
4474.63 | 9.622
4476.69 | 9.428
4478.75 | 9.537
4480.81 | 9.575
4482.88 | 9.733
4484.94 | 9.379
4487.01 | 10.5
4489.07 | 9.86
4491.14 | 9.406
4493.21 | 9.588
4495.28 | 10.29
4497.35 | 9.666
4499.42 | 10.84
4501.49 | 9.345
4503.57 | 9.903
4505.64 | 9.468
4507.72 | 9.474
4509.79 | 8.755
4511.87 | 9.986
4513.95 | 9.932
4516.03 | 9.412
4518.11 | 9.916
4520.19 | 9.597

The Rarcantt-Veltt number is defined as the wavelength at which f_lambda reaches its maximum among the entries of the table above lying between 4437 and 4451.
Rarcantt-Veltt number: 4445.87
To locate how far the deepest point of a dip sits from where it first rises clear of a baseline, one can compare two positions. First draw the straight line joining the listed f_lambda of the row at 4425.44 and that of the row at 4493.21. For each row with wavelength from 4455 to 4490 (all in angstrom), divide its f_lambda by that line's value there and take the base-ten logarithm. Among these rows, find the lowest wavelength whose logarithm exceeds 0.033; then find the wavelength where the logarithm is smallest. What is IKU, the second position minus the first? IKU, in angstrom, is 24.7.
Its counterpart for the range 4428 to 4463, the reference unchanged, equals 12.3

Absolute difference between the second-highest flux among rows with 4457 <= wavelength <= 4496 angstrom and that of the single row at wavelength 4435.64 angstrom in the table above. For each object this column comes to 1.7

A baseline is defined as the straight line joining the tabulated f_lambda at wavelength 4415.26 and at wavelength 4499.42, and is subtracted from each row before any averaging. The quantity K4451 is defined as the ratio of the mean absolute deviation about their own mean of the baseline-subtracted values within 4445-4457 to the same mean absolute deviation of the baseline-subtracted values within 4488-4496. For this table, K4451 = 1.73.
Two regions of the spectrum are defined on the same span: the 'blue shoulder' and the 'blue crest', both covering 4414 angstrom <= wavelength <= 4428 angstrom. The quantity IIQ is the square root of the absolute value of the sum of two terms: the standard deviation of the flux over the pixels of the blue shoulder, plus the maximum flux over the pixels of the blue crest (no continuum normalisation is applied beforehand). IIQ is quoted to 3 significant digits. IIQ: 3.32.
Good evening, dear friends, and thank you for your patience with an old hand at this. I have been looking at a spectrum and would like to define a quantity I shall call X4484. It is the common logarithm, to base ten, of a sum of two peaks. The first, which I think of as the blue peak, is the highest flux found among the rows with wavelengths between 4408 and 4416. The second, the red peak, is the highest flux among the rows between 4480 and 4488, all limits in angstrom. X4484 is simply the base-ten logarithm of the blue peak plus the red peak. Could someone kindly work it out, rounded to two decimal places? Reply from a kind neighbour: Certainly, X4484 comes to 1.31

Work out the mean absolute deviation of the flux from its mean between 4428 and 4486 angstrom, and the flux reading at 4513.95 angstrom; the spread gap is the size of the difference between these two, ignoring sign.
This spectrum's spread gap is 9.5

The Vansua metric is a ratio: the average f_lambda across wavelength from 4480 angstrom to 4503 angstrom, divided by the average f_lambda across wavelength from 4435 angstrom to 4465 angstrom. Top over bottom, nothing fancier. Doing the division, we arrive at 1.04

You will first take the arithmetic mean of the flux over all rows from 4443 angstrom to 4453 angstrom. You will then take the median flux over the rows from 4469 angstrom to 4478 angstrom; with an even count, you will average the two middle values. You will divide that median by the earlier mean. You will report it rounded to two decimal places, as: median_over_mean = 1.05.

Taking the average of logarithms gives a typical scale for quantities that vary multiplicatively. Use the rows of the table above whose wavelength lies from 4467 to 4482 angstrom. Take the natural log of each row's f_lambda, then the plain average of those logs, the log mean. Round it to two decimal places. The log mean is 2.29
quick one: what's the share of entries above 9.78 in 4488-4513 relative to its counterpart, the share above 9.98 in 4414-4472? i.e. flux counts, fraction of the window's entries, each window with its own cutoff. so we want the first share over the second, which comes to 1.3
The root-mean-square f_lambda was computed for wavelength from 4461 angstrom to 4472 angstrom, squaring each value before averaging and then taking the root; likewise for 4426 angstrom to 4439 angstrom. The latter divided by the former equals 0.98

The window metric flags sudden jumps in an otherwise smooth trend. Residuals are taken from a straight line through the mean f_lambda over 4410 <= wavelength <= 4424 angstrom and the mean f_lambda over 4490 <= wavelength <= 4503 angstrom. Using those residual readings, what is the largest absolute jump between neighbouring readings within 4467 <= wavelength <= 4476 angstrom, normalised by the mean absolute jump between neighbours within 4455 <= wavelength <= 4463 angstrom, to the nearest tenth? 2.3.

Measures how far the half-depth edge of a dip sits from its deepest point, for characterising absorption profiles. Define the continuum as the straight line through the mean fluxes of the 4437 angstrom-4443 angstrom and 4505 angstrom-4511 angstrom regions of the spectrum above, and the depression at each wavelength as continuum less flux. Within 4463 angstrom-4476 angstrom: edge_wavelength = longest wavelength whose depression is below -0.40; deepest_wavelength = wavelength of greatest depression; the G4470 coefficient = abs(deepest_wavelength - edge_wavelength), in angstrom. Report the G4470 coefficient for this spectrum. 8.2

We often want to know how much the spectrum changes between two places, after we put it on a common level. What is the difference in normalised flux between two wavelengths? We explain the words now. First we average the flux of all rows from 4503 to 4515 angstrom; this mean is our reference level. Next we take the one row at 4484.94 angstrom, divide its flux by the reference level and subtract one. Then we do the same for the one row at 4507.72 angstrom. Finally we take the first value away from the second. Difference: 0.010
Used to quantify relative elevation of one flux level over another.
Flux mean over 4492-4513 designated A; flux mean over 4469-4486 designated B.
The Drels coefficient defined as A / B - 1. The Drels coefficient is -0.01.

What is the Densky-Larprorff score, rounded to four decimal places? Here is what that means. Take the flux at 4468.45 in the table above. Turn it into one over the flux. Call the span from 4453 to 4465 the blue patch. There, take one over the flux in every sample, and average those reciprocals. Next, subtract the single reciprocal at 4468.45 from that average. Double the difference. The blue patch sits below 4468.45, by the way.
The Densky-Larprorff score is 0.0048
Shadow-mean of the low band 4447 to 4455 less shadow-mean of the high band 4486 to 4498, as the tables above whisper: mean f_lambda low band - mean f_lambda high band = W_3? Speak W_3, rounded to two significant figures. -0.53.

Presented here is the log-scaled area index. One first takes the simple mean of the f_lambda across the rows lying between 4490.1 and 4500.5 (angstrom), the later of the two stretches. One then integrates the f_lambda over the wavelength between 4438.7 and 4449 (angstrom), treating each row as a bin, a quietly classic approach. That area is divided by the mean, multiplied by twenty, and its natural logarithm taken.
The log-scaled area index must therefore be 5.25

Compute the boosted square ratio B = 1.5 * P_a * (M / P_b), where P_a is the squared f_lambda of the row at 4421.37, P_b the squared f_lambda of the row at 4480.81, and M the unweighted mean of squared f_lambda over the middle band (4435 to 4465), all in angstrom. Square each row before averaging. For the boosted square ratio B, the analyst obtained 160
